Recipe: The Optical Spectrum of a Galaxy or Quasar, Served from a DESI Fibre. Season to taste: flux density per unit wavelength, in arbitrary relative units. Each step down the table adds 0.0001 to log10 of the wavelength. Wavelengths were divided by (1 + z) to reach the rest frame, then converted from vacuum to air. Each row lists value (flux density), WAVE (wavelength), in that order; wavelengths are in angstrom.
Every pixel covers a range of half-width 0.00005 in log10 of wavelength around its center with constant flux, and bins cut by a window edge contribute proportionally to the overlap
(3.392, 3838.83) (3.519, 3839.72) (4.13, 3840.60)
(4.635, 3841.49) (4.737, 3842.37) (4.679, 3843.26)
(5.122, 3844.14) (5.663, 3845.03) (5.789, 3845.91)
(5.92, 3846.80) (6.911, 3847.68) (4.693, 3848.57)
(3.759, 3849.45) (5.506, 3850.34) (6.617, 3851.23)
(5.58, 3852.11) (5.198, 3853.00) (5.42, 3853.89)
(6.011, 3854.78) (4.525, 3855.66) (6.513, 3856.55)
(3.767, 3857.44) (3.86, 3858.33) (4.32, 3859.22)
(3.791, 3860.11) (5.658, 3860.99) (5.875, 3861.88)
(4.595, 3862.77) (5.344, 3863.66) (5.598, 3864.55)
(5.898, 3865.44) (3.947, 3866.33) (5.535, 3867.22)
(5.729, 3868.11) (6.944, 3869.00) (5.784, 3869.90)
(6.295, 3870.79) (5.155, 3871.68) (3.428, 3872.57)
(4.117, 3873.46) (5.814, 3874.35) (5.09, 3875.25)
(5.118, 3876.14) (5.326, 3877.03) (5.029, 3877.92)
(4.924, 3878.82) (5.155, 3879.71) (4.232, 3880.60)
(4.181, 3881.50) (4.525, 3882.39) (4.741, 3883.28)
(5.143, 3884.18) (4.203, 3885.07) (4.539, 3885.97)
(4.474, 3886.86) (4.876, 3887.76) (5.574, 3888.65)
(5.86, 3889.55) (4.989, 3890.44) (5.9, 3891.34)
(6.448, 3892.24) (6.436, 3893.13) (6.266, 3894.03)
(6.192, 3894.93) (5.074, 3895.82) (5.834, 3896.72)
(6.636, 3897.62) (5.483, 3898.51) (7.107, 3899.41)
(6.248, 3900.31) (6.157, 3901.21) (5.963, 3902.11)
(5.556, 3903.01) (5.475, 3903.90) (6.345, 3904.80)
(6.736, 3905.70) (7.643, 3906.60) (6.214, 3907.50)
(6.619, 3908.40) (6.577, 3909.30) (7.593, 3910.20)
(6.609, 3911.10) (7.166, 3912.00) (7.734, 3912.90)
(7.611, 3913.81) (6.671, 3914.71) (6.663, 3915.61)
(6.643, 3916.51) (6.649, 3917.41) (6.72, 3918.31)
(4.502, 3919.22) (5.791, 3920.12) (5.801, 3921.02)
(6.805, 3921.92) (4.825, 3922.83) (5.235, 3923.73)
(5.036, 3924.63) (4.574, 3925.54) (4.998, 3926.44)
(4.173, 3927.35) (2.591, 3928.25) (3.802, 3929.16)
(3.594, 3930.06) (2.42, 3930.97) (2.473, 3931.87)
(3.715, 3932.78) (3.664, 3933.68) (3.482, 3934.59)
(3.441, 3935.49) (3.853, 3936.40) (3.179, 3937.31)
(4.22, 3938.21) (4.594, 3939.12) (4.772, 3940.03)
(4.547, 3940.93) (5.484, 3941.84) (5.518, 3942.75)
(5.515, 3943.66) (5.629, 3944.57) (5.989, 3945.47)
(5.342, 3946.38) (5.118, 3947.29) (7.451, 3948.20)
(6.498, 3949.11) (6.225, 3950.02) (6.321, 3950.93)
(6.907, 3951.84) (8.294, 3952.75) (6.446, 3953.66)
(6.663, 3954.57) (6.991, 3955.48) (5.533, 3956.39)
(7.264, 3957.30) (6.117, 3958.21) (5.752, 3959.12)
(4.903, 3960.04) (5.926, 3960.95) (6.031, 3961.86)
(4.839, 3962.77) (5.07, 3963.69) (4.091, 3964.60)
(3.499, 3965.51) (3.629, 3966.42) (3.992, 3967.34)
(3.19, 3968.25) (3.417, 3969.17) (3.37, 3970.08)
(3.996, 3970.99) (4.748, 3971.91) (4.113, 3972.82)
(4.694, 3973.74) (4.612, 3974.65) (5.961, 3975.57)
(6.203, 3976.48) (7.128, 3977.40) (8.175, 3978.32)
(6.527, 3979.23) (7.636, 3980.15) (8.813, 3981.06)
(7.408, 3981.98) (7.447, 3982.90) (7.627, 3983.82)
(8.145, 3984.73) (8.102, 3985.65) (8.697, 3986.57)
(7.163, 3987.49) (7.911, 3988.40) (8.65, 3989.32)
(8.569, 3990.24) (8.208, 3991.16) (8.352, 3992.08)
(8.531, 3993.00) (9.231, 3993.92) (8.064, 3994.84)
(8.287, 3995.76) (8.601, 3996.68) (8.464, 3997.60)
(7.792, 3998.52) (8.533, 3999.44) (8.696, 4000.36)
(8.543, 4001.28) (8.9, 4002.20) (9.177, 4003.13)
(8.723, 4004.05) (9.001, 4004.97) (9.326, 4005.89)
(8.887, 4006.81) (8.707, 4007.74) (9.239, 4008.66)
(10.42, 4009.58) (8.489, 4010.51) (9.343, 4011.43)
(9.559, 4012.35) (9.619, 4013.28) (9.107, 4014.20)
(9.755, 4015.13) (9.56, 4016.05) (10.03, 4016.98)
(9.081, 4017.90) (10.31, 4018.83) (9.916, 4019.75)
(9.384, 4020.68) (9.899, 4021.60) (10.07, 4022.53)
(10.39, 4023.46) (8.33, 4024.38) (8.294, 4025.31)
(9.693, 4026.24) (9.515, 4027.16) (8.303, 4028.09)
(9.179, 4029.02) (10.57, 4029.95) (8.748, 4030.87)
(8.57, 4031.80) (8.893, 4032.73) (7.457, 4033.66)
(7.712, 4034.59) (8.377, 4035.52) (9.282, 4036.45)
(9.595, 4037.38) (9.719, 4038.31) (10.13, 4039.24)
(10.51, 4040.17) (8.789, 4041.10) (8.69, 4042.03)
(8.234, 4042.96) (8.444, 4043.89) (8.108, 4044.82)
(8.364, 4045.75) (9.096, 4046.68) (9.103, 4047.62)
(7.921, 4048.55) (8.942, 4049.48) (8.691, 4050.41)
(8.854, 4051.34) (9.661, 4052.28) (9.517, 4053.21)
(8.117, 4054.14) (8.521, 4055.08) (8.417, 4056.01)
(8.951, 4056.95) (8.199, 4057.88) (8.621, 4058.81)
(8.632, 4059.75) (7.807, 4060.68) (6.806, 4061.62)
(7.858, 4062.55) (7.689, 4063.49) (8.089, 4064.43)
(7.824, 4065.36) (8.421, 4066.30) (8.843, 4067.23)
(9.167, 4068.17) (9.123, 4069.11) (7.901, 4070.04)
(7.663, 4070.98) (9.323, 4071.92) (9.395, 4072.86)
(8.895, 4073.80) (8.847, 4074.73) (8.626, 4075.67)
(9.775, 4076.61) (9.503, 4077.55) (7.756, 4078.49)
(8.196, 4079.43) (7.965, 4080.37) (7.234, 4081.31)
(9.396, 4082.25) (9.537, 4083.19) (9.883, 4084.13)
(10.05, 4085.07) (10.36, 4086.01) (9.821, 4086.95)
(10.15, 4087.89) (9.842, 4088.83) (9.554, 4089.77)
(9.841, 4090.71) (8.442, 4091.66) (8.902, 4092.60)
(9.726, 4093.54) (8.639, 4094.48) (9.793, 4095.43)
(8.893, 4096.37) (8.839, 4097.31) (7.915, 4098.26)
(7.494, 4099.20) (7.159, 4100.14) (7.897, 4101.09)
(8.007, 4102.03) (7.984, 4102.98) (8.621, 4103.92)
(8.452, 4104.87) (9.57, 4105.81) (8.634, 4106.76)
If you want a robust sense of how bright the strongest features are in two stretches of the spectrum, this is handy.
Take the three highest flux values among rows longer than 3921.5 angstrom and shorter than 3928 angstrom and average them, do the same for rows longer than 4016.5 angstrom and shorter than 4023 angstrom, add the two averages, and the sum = 15.8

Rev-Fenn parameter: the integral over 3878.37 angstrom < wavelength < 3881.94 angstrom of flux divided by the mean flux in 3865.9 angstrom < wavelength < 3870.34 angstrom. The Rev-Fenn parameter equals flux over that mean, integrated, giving 3.0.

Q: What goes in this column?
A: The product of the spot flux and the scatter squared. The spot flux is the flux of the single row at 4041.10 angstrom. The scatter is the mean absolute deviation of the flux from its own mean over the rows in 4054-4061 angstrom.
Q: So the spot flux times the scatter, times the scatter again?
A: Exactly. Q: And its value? 0.67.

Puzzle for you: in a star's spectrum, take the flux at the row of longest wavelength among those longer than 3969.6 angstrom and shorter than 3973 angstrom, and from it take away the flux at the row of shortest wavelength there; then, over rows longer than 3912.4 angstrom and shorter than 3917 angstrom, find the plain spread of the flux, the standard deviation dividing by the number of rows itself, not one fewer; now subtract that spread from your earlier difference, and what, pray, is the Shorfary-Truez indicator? 0.2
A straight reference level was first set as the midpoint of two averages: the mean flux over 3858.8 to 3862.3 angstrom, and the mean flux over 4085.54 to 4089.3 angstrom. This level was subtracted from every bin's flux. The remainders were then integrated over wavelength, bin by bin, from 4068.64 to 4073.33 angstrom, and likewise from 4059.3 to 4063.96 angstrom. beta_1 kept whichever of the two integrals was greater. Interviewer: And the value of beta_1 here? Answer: 5.6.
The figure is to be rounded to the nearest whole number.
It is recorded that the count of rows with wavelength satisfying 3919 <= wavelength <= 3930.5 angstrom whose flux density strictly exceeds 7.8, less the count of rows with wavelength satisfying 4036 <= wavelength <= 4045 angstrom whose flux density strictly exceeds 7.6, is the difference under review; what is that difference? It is -10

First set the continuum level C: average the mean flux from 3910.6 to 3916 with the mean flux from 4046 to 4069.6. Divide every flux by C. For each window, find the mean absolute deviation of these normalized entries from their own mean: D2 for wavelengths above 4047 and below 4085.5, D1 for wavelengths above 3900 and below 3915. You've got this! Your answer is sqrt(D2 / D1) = 1.1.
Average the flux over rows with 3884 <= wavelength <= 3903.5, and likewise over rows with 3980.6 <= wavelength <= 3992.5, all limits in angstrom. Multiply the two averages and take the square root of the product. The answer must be 6.8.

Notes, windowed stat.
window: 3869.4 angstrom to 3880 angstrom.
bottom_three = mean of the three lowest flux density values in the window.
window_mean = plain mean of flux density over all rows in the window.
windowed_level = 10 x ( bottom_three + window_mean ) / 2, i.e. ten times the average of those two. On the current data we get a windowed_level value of 46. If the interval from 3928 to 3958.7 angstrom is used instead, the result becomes 38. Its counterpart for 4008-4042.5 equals 86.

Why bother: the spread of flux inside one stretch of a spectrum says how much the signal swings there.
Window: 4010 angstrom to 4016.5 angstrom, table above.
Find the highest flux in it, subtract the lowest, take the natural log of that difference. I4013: 0.24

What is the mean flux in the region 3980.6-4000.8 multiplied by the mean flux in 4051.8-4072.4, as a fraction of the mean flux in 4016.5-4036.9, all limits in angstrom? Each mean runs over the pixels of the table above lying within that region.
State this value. 7.6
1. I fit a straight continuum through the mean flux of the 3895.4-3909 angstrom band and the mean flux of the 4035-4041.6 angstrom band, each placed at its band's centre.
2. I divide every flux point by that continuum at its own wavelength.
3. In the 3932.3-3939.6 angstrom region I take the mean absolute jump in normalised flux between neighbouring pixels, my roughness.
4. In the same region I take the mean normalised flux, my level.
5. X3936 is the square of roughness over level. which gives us 0.011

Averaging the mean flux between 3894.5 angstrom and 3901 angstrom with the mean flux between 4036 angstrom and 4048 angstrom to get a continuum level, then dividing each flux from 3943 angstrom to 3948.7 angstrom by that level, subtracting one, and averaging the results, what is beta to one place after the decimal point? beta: -0.2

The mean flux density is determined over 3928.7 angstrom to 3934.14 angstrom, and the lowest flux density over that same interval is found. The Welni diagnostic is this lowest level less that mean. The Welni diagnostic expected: -0.86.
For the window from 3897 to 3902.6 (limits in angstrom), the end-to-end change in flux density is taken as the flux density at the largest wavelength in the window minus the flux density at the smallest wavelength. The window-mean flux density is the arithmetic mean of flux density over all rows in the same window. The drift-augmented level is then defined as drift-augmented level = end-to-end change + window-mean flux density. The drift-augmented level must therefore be 5.6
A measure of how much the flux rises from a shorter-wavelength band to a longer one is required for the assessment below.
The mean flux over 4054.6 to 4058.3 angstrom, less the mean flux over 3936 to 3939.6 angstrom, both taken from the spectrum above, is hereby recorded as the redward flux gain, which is 4.6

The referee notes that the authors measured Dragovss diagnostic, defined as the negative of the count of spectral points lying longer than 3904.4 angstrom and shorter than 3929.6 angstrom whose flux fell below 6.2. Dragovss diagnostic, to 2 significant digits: -11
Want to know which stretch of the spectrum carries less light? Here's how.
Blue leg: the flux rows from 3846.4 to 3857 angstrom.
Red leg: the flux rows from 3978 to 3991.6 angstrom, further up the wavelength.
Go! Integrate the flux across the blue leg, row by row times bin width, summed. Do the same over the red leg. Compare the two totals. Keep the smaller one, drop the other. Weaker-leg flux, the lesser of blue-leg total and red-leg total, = 59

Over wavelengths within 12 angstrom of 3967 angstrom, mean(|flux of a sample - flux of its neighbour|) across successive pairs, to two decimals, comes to 0.70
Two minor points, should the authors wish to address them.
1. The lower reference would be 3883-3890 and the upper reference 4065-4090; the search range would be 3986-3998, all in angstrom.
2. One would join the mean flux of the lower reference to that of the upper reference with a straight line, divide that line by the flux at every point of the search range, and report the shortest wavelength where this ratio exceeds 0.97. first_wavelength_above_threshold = 3987.49 angstrom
